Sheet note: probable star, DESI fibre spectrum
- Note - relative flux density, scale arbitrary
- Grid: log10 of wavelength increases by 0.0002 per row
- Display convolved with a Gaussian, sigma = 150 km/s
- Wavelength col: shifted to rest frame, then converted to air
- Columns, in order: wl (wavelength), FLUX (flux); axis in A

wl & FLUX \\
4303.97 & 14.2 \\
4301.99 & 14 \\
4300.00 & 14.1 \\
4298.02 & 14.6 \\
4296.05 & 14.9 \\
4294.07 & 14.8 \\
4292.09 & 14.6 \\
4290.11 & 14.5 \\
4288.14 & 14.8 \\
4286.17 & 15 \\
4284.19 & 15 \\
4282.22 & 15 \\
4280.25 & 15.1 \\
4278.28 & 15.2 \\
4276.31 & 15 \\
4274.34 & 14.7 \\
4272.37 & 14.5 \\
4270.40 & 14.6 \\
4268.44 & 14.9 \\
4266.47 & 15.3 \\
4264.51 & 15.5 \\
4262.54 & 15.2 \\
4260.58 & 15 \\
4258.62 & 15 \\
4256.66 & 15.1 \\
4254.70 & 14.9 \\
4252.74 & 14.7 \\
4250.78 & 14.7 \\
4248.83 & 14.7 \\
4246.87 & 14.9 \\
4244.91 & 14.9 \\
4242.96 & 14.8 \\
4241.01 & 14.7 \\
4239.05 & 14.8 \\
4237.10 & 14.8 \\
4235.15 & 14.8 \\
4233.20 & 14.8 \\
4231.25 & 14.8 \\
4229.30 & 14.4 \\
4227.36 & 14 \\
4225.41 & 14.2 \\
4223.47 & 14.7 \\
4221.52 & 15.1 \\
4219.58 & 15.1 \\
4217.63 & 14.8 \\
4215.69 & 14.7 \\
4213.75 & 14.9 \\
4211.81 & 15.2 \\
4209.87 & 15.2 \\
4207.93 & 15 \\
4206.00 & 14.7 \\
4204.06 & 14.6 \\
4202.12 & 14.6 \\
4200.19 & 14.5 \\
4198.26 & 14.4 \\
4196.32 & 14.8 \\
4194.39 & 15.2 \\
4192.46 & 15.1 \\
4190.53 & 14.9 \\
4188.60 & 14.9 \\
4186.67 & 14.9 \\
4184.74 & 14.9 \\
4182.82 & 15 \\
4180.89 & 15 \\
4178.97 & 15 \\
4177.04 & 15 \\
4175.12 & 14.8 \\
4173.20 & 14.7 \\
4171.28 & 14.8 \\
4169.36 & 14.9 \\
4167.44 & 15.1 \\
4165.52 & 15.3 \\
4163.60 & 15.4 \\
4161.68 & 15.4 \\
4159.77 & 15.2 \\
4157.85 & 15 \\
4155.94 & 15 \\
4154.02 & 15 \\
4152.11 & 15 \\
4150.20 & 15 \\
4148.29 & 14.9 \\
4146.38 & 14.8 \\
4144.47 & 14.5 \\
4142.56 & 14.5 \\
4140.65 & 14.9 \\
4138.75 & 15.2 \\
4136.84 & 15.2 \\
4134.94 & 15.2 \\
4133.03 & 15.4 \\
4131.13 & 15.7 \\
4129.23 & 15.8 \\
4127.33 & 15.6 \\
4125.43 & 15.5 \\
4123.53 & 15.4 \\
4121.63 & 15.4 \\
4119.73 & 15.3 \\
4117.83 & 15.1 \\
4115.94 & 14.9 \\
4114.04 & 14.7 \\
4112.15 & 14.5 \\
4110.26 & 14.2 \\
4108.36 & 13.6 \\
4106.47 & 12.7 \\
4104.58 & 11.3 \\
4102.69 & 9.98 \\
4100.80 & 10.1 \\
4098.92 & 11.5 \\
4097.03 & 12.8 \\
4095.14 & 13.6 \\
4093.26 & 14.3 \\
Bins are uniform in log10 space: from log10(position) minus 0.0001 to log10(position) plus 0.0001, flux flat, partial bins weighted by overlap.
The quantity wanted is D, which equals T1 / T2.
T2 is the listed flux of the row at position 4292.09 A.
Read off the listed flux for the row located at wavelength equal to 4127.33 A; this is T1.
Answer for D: 1.07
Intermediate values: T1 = 15.6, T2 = 14.6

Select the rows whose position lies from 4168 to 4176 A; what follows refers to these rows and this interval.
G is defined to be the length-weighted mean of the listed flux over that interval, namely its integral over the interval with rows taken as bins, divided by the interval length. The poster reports 14.82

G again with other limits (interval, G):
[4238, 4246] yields 14.80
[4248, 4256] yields 14.77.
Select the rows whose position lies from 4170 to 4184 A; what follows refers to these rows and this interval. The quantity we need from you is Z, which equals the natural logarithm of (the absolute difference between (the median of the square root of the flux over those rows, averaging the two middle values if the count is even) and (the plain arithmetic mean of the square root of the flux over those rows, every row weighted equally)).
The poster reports -4.3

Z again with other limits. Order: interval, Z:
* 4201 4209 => -4.6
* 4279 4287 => -5.7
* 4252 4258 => -9.8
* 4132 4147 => -4.5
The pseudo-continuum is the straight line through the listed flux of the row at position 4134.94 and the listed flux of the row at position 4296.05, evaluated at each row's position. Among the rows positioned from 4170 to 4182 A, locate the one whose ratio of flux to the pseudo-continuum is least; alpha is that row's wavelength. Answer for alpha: 4173.20 A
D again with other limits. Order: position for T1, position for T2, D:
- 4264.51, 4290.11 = 1.07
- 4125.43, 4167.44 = 1.03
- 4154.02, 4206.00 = 1.02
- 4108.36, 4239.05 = 0.92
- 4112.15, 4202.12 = 0.99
